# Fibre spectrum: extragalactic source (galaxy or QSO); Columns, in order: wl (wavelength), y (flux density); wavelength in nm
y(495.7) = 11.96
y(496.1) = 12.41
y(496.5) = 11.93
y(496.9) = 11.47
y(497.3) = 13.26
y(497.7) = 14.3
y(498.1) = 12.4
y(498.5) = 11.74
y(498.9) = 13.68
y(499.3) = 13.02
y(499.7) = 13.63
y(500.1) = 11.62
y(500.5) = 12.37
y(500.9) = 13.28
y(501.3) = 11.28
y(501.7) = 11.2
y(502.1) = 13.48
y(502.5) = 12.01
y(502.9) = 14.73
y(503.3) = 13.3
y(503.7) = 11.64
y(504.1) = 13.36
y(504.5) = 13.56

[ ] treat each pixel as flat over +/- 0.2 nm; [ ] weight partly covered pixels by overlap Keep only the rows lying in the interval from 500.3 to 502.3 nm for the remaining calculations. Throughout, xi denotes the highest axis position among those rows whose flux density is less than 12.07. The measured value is 501.7 nm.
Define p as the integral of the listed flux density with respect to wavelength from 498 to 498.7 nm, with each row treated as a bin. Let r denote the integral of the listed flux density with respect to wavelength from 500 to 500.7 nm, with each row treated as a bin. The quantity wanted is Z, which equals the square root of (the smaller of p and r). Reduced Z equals 2.90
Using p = 8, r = 8.4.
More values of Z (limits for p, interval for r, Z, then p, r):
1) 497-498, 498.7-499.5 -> 3.27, 13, 10.7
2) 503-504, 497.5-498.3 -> 3.27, 13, 10.7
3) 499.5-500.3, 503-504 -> 3.18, 10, 12.8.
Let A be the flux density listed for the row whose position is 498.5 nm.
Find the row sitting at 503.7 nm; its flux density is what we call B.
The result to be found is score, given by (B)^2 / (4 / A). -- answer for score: 398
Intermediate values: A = 11.74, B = 11.64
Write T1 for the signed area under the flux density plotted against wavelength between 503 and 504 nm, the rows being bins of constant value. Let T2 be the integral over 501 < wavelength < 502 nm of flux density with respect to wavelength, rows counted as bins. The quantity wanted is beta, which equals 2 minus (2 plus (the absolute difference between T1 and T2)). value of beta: -1.1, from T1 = 12.8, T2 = 11.7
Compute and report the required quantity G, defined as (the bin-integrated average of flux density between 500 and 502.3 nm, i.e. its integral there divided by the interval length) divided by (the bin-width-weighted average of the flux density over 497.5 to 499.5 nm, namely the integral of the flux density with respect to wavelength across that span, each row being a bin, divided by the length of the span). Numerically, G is 0.94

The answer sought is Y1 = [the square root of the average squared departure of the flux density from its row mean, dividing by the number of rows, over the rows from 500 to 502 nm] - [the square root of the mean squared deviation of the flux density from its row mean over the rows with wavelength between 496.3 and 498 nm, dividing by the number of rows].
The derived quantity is -0.33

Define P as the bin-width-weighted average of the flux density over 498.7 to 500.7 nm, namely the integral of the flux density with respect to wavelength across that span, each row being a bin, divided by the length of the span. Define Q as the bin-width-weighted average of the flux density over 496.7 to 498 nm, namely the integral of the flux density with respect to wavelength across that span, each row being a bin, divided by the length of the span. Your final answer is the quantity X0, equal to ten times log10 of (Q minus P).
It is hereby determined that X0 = -10.0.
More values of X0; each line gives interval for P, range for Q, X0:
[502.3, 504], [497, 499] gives -17.1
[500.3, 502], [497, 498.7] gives -1.4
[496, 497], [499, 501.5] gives -1.9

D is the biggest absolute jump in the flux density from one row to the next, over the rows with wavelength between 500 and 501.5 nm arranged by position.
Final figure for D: 2.00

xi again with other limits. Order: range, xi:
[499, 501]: 500.1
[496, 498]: 496.9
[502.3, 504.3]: 503.7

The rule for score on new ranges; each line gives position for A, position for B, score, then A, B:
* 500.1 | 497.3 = 511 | 11.62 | 13.26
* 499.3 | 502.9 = 706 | 13.02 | 14.73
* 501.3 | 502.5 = 407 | 11.28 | 12.01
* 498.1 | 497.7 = 634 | 12.4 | 14.3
